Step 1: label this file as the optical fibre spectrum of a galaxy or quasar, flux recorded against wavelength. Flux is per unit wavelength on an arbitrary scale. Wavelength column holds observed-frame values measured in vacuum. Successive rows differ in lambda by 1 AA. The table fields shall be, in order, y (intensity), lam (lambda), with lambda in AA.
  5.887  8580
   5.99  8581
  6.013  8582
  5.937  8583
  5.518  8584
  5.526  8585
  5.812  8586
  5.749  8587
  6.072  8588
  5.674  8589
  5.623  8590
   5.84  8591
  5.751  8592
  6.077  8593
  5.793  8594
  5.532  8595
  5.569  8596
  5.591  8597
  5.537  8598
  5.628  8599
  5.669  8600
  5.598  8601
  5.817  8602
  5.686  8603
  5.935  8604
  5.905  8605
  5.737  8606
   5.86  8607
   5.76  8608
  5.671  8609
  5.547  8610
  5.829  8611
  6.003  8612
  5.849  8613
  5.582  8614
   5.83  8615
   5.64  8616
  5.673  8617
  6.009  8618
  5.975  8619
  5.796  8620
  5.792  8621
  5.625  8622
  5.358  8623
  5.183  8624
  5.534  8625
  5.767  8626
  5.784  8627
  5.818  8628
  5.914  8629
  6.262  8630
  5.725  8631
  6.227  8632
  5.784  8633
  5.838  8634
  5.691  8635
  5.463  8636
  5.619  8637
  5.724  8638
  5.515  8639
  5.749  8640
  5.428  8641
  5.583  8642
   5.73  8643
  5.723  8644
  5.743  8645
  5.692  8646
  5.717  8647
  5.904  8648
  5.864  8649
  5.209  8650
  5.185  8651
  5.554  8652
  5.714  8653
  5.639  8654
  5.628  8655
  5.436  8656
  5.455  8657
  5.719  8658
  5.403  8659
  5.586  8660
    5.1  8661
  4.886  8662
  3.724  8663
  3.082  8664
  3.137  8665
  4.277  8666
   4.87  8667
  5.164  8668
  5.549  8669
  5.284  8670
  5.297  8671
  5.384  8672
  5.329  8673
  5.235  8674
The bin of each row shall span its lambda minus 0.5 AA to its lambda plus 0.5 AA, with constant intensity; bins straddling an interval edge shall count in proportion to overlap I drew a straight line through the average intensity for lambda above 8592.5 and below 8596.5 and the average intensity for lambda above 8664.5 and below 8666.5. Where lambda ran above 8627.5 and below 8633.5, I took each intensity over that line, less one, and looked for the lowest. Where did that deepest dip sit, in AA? 8628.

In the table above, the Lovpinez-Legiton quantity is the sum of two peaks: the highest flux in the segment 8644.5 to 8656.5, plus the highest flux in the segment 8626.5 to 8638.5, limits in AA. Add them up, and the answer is 12.2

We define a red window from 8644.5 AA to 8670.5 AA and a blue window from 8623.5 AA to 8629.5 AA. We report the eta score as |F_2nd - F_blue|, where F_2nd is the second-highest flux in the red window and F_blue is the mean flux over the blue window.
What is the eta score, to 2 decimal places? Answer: 0.20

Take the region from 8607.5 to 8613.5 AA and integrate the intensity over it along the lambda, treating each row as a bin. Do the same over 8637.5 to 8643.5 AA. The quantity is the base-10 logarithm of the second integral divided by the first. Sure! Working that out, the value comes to -0.012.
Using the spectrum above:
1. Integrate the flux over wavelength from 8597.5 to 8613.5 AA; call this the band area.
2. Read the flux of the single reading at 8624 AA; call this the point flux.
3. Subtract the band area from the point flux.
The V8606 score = -86.8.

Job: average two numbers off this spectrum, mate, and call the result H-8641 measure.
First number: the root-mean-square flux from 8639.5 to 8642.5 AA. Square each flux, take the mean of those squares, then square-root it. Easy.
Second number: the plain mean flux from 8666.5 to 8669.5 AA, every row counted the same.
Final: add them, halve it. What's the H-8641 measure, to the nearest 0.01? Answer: 5.39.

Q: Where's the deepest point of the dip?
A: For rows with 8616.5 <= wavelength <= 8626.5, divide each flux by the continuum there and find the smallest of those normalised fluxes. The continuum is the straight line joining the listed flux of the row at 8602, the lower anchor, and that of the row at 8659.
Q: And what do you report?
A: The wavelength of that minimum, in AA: 8624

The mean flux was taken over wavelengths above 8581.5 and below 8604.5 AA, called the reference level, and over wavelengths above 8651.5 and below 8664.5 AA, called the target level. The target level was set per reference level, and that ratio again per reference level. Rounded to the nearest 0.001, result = 0.156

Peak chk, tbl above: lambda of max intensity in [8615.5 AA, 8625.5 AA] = 8618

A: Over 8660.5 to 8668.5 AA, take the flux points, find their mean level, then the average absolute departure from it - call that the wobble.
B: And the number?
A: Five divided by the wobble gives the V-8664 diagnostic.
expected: 7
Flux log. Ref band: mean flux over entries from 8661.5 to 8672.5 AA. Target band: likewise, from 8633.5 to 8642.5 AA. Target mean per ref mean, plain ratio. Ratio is 1.22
